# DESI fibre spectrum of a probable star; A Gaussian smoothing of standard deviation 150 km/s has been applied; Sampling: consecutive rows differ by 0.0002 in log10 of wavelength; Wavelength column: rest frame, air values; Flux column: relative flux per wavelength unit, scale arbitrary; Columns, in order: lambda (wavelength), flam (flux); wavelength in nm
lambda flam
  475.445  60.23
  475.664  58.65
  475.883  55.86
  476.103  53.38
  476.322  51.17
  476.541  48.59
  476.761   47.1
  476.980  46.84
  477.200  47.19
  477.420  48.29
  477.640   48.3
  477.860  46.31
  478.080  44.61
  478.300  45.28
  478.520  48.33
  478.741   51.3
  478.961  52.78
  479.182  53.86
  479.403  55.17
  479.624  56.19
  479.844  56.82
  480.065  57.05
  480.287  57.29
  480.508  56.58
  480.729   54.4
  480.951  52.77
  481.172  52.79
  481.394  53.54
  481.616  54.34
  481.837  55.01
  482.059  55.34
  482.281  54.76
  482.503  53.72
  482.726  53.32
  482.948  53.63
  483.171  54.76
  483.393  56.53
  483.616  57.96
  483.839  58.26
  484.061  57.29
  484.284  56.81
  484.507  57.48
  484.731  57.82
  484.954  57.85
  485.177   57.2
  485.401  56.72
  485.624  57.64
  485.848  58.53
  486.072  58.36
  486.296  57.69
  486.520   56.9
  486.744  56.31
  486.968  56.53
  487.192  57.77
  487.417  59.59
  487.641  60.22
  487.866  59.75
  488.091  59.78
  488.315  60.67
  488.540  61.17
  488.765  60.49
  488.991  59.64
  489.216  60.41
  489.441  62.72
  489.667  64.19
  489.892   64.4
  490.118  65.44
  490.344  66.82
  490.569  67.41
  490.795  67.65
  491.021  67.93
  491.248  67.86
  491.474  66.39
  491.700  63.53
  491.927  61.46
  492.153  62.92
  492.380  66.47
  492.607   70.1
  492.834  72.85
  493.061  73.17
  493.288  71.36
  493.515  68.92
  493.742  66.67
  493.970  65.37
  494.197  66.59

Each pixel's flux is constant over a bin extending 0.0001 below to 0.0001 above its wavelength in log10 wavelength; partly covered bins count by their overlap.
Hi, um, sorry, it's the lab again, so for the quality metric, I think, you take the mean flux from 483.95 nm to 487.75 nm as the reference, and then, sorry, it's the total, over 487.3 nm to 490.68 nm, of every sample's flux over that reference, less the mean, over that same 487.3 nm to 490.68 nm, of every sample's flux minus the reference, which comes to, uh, 11.7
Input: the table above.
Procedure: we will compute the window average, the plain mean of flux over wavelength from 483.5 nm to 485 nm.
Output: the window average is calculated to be 57.6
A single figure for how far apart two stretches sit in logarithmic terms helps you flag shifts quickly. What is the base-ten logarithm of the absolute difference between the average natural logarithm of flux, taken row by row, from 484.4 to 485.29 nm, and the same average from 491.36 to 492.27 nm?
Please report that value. -1.0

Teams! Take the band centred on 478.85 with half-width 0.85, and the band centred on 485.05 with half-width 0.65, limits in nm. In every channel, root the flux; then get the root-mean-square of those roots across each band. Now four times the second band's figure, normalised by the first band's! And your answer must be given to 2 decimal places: 4.25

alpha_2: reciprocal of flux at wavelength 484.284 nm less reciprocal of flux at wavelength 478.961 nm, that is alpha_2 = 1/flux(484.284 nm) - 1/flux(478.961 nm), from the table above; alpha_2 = -0.001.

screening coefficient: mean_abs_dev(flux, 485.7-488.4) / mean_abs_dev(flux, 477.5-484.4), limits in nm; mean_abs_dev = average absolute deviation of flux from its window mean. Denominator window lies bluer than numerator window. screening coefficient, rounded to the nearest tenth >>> 0.5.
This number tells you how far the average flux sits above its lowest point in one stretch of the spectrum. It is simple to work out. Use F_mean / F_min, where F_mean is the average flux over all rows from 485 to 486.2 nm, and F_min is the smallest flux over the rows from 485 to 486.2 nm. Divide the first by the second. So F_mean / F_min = 1.02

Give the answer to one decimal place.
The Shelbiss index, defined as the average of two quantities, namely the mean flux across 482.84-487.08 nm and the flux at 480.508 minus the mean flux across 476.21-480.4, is 31.5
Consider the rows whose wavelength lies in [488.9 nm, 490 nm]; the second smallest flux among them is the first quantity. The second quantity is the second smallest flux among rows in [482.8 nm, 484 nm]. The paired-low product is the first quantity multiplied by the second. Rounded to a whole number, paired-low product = 3308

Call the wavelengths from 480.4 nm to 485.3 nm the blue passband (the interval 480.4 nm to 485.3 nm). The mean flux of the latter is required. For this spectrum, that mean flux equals 56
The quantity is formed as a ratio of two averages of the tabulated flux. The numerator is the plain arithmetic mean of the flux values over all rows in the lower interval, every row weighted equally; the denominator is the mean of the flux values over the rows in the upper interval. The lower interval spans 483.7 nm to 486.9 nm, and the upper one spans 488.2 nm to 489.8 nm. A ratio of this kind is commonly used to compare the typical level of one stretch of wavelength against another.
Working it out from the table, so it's 0.94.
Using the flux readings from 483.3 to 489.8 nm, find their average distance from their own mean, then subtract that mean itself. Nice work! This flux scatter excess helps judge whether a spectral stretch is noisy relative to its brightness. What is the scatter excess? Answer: -57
